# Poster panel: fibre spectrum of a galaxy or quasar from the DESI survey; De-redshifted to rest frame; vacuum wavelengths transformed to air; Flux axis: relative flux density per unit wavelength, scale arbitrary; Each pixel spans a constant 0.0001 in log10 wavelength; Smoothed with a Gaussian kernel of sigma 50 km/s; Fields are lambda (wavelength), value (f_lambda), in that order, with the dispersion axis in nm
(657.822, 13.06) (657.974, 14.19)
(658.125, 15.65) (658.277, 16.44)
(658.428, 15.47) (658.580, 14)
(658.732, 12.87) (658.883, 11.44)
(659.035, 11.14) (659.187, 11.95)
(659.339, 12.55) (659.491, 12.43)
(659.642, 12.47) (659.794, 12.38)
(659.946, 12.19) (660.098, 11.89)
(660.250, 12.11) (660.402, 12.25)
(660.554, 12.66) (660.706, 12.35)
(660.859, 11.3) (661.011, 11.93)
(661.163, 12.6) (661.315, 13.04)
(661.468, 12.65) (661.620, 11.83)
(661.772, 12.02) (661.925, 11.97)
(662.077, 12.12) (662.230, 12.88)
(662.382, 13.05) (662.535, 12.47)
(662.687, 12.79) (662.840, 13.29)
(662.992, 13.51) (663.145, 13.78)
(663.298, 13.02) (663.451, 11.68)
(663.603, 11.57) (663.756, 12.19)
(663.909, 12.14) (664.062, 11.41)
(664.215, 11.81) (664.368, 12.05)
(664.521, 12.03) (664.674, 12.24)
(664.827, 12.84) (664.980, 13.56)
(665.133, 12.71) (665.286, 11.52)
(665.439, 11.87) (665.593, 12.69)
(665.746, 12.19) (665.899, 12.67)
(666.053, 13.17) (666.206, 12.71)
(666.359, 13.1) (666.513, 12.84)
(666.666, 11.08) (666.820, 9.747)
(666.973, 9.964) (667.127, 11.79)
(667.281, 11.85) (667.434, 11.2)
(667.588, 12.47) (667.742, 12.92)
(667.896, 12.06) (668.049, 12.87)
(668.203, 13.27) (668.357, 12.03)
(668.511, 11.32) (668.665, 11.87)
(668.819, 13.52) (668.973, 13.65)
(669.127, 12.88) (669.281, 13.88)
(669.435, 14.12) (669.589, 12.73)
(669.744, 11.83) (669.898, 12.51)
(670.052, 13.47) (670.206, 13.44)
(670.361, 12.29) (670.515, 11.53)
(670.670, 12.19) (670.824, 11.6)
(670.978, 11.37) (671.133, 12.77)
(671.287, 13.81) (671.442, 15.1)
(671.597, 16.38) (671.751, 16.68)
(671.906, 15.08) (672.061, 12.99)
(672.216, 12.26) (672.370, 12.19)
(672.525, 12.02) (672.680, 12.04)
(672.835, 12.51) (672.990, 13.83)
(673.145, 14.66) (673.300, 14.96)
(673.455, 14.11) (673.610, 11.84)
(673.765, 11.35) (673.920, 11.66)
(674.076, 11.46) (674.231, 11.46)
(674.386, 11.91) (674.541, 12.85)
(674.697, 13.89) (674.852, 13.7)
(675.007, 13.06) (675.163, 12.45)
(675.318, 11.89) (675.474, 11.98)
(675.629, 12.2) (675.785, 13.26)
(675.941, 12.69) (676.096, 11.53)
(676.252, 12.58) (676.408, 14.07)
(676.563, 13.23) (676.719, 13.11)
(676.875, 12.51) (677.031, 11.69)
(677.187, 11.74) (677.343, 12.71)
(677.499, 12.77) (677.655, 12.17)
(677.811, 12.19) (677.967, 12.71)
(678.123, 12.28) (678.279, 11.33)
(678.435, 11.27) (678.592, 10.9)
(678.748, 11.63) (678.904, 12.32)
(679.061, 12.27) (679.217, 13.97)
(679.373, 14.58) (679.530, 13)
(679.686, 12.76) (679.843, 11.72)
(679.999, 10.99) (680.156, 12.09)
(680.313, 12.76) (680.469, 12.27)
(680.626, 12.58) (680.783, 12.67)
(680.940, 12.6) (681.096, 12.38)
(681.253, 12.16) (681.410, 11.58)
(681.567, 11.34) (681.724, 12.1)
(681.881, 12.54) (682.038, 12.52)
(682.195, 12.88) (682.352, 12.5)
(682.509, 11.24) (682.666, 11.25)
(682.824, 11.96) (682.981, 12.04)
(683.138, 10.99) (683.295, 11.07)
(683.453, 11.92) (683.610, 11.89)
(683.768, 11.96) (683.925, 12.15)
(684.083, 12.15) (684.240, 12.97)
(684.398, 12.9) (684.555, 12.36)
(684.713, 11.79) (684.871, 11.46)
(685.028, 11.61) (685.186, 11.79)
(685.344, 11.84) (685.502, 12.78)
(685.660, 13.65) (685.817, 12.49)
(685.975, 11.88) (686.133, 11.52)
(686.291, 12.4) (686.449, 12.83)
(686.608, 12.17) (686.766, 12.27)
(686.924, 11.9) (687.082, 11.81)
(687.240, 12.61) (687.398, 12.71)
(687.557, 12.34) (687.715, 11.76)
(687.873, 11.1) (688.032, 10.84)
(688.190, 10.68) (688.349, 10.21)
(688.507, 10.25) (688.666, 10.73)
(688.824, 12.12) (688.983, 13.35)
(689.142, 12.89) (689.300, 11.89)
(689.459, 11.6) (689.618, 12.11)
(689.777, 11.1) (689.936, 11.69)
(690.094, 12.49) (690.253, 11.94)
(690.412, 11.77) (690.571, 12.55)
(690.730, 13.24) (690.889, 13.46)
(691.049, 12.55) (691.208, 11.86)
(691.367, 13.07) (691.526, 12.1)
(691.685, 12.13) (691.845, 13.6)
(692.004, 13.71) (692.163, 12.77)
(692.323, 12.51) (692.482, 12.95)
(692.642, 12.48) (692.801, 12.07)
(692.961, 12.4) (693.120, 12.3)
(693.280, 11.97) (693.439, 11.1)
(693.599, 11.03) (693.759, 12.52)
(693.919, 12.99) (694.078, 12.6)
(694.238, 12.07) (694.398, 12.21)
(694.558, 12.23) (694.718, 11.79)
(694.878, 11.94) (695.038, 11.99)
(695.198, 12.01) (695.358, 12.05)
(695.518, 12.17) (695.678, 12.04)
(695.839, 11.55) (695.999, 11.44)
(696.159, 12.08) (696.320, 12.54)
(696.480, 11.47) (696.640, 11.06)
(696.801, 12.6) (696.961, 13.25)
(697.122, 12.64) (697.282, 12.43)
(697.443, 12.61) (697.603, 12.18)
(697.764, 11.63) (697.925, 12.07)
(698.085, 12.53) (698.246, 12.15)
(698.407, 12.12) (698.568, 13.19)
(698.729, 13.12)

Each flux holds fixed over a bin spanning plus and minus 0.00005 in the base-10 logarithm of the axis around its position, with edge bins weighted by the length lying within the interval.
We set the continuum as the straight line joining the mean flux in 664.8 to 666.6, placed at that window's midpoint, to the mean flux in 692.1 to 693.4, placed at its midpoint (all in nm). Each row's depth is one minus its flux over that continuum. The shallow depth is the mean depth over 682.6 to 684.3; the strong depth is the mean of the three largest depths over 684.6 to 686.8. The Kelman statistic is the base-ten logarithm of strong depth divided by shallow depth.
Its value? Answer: 0.17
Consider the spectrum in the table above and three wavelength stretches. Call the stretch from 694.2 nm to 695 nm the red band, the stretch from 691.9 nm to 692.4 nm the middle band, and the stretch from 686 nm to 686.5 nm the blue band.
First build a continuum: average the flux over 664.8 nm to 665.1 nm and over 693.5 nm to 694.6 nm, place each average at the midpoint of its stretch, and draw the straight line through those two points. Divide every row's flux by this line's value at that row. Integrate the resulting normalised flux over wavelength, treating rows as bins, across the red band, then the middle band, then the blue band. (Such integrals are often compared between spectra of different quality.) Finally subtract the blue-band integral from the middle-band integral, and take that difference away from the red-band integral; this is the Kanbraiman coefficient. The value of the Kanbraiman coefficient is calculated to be 0.75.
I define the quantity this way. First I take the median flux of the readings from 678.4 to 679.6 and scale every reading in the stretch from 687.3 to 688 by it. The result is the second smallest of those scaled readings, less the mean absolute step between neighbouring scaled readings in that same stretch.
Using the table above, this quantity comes 0.91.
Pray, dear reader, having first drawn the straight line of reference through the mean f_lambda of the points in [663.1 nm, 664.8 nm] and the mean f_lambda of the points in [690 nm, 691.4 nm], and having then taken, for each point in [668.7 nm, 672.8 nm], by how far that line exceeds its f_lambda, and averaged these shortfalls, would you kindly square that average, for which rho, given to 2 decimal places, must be 0.80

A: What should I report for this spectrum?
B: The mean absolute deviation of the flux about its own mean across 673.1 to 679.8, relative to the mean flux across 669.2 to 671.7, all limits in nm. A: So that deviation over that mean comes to 0.061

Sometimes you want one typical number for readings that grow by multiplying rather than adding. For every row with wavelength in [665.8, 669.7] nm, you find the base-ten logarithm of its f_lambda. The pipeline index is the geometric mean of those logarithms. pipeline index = 1.091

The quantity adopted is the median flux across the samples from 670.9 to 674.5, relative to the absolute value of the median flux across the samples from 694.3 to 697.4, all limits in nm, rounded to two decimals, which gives 1.04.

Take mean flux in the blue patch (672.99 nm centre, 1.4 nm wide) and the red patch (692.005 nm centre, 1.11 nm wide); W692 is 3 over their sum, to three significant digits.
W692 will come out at 0.116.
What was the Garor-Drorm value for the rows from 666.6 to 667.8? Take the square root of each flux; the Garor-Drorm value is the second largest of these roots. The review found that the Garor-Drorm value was 3.53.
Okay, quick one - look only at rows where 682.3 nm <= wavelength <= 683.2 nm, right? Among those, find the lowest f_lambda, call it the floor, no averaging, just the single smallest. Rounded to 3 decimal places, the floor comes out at 10.990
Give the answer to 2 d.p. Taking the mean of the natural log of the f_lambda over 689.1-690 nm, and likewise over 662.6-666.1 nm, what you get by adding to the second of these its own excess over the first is 2.57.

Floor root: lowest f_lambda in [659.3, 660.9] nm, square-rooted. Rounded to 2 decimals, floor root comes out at 3.36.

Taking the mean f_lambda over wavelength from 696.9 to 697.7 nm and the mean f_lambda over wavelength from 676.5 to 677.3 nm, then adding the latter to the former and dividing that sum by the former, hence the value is 1.99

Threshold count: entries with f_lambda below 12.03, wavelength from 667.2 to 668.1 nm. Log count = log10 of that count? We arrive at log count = 0.3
